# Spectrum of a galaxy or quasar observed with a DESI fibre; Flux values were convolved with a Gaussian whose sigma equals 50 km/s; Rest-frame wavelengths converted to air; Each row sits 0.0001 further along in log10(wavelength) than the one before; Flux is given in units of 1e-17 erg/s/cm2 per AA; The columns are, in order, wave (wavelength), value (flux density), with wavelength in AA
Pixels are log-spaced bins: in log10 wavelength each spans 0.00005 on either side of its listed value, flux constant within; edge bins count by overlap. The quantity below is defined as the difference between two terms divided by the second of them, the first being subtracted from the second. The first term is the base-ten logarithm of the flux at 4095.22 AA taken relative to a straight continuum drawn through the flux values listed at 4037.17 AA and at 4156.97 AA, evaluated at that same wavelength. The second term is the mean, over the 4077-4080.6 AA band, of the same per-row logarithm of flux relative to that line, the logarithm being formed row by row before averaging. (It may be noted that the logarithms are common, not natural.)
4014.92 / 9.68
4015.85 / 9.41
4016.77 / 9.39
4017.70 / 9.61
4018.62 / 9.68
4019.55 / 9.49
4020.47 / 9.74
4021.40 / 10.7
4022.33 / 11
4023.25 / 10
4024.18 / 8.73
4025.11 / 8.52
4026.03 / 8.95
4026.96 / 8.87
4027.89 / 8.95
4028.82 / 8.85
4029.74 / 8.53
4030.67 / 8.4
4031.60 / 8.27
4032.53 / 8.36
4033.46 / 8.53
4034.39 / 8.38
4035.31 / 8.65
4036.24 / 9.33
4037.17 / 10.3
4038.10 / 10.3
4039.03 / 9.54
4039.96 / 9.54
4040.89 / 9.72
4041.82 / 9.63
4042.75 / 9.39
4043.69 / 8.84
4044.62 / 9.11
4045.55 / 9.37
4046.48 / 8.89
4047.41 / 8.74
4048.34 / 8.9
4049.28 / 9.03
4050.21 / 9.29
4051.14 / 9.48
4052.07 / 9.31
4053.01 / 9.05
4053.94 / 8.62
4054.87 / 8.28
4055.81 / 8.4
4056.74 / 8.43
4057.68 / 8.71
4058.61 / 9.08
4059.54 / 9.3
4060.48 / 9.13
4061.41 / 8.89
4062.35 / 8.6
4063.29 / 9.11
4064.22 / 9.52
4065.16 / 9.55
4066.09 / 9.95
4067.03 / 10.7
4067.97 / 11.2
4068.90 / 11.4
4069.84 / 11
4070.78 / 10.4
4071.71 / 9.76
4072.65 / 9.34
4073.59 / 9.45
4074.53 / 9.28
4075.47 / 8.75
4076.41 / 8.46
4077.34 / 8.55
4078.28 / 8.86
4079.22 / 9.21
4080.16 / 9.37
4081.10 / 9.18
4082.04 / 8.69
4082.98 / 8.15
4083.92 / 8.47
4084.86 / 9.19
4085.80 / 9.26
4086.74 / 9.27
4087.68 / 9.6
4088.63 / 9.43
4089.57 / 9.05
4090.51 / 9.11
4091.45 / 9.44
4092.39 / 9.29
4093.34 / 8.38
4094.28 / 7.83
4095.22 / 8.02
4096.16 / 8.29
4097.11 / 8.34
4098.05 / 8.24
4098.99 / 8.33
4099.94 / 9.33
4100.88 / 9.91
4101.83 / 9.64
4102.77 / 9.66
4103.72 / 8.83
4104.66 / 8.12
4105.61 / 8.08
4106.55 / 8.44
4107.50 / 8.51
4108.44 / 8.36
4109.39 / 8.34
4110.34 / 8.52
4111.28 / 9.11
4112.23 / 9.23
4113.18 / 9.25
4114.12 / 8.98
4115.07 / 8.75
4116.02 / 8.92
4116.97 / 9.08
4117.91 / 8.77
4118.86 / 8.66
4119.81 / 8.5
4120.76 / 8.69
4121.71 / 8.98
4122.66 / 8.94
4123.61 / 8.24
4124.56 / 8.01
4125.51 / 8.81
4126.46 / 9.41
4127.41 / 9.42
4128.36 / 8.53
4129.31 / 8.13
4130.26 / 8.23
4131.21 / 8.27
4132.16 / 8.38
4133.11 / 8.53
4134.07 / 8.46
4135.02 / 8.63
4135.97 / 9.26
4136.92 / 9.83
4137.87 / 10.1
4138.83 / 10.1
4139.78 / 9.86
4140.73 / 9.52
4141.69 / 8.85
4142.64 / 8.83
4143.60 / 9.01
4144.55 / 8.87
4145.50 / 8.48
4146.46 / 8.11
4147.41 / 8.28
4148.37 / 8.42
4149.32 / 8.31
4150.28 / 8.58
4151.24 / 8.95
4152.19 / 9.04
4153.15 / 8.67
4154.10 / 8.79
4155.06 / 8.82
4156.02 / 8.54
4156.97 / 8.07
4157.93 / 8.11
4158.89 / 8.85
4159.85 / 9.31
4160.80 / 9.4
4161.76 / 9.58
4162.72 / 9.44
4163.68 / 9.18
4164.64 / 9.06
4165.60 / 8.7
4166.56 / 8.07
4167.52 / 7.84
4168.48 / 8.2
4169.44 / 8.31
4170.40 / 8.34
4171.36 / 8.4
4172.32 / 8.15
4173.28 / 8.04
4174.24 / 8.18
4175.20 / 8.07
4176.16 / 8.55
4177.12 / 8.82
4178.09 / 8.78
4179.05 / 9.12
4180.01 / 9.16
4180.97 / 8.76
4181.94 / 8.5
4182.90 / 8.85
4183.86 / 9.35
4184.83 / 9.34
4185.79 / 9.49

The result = -1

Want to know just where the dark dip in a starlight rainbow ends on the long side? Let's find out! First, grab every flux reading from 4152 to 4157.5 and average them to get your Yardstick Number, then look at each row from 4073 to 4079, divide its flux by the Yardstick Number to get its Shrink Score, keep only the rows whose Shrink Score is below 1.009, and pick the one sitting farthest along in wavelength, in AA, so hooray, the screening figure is 4077.34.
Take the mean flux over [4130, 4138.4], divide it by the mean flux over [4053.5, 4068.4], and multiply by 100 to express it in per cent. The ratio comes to 96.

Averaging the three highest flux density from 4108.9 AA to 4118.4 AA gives 9.20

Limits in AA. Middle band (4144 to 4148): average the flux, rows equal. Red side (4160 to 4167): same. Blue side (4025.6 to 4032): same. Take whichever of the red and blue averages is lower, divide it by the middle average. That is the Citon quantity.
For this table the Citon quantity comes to 1.03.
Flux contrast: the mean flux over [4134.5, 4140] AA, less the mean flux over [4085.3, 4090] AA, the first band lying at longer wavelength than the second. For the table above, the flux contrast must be 0.3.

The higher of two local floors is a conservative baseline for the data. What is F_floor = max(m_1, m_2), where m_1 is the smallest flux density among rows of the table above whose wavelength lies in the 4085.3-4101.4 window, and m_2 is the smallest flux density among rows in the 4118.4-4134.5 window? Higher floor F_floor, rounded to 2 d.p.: 8.01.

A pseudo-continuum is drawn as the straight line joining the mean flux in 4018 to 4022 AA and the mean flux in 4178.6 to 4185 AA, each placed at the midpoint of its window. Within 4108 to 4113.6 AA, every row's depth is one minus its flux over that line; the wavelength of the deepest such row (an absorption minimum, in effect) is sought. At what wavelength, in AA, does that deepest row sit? 4109.39 AA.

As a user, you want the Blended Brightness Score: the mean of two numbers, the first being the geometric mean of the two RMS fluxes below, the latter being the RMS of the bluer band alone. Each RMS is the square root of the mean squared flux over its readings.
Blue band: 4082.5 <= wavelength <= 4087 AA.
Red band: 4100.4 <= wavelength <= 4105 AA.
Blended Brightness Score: 9.0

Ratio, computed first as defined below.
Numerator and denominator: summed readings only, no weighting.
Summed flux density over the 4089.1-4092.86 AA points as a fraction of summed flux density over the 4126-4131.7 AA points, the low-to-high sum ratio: 0.71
